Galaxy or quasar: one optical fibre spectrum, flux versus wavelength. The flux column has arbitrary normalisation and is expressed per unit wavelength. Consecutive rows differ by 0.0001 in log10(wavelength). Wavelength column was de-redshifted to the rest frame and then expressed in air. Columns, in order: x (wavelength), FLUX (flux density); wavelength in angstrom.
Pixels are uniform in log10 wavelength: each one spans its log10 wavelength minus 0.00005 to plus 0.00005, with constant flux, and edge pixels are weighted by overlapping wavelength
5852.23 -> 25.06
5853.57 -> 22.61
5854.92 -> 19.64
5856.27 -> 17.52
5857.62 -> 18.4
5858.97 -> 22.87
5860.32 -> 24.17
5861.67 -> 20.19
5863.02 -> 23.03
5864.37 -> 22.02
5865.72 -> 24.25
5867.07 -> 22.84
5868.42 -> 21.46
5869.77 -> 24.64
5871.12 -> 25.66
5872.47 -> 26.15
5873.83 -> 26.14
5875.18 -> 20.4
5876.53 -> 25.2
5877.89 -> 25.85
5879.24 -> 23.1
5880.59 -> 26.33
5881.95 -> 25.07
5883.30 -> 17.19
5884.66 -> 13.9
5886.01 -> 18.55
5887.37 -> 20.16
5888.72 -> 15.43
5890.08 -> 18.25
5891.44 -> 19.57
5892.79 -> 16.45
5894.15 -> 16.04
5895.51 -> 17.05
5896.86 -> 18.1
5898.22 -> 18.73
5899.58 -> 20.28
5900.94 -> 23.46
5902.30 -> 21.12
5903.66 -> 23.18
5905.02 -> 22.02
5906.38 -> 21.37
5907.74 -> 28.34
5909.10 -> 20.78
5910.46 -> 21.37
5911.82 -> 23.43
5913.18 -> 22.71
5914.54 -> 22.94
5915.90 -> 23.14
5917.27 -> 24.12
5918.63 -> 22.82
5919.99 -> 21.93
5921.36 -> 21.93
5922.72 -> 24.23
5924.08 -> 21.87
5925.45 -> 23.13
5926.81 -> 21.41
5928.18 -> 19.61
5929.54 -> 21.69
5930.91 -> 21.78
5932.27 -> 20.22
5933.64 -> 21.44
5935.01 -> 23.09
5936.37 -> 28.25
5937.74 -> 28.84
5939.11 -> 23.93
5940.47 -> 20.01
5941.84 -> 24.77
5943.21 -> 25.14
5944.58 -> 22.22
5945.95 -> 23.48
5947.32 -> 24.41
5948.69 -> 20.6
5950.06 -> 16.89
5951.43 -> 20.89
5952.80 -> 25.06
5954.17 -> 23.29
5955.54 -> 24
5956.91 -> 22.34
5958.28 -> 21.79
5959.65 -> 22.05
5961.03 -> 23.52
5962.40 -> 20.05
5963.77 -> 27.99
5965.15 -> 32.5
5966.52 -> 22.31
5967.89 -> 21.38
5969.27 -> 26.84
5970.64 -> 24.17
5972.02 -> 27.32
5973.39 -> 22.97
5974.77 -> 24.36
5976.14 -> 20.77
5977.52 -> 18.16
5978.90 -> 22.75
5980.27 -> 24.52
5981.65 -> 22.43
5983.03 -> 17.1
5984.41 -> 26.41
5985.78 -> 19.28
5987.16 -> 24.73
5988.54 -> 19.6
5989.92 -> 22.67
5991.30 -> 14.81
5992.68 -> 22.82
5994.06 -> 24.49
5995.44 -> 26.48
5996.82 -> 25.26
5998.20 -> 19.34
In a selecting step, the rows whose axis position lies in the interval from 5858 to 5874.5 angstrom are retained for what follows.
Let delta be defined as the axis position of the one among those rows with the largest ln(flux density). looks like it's 5872.47 angstrom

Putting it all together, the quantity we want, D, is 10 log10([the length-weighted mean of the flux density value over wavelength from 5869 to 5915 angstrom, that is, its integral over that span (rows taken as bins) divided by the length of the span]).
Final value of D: 13.31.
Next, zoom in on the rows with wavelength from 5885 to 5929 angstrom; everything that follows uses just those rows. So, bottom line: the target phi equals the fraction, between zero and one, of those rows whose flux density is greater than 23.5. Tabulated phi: 0.09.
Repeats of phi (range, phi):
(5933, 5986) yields 0.44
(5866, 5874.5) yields 0.67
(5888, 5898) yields 0.00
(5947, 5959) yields 0.33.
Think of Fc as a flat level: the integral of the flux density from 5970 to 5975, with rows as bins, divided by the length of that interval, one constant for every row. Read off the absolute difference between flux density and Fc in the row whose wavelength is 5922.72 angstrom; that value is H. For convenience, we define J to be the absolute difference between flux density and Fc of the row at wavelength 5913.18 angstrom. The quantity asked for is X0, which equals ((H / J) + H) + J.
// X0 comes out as 3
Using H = 0.5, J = 2.0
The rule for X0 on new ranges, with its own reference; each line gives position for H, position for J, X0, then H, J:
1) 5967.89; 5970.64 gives 10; 3.3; 0.6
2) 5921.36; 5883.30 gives 11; 2.8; 7.5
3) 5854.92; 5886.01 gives 12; 5.1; 6.2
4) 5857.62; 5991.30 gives 17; 6.3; 9.9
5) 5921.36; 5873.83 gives 6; 2.8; 1.4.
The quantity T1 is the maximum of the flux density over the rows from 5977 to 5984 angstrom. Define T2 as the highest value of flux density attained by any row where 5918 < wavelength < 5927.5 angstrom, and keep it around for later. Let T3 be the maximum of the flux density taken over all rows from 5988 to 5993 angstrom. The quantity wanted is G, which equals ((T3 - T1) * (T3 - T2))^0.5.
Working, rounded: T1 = 24.52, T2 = 24.23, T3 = 22.82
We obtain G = 1.5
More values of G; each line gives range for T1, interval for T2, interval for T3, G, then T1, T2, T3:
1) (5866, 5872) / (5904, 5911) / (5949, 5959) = 1.4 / 25.66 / 28.34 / 25.06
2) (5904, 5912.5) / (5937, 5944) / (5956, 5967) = 3.9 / 28.34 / 28.84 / 32.5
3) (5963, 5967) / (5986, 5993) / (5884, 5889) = 7.5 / 32.5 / 24.73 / 20.16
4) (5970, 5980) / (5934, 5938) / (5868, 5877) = 1.8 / 27.32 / 28.84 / 26.15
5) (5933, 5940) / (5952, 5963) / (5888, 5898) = 7.1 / 28.84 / 25.06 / 19.57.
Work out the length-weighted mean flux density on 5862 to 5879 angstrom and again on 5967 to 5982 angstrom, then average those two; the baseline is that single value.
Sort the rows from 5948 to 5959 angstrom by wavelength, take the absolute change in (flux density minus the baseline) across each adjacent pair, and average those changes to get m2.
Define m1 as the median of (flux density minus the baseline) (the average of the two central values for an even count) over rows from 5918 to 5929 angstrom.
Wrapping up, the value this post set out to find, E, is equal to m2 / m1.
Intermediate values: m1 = -1.6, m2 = 2.4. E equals -1.5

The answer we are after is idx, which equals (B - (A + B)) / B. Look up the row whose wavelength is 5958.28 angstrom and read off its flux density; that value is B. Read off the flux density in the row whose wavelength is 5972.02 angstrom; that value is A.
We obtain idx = -1.3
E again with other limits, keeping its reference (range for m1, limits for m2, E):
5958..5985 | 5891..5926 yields -2.5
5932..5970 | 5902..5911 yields -8.5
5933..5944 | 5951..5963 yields 2.2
